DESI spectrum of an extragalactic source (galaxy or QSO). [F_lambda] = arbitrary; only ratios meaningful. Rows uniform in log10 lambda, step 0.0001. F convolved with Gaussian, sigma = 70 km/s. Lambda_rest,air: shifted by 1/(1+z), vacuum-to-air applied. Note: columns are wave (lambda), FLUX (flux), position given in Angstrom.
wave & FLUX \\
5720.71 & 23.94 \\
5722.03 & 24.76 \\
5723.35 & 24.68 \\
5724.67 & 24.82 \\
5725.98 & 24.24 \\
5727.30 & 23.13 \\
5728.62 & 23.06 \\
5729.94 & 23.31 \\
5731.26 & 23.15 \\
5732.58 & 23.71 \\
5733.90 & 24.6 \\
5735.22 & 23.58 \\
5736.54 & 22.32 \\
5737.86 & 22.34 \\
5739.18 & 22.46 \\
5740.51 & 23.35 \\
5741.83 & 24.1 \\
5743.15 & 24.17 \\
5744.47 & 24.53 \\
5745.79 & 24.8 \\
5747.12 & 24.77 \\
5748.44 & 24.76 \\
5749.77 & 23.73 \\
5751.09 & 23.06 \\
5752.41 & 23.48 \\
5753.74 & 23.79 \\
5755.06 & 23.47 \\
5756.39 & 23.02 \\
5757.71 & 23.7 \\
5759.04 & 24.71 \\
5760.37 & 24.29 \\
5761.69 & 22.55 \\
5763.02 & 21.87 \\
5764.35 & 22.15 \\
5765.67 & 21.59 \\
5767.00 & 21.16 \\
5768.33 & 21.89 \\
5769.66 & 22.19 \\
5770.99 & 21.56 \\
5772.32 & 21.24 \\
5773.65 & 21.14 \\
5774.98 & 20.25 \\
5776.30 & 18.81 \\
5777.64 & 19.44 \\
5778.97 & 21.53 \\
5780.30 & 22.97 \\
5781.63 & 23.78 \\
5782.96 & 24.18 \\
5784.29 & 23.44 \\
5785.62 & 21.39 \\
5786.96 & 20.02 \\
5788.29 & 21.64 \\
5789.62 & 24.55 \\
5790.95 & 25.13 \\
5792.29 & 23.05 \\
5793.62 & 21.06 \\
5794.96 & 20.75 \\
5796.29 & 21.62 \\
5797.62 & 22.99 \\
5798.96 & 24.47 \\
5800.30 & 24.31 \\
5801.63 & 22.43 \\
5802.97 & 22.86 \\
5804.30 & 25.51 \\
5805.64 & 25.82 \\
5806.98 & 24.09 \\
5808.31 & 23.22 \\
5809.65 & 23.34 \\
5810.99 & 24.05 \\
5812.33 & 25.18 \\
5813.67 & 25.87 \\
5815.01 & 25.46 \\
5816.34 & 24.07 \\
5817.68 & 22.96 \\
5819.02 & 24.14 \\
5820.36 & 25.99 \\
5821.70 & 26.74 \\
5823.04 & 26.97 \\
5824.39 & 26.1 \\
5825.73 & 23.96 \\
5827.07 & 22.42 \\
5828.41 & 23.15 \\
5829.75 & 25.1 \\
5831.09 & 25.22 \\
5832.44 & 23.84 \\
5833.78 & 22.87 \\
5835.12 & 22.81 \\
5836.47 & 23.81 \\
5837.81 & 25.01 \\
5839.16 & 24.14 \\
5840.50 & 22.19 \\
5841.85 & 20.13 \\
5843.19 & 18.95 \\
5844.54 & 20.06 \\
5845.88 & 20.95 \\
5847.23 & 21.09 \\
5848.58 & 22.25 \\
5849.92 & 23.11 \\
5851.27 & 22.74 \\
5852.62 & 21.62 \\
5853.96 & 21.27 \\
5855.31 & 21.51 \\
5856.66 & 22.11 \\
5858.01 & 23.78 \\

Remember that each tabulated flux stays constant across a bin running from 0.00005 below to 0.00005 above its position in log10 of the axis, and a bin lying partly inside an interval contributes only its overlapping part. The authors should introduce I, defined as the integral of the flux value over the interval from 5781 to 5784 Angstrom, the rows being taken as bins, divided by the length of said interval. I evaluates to 23.9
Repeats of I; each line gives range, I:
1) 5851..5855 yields 21.8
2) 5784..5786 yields 22.4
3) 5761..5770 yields 21.9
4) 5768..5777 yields 21.0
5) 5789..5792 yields 24.6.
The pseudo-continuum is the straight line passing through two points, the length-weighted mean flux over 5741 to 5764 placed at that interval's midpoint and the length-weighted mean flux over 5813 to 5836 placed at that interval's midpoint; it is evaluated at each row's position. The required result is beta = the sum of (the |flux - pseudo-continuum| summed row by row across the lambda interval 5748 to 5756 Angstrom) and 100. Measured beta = 102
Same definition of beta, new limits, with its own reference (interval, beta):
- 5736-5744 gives 105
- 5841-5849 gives 125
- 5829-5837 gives 106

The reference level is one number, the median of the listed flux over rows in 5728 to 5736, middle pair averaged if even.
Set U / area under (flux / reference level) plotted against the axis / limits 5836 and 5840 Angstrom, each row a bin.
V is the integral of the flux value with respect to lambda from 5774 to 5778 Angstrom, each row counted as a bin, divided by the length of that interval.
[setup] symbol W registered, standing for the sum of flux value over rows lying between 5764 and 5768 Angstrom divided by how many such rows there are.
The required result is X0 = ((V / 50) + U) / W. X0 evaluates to 0.210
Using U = 4.14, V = 19.6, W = 21.6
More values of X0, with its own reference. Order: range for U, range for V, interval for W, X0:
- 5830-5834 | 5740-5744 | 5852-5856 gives 0.215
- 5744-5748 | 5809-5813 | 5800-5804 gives 0.203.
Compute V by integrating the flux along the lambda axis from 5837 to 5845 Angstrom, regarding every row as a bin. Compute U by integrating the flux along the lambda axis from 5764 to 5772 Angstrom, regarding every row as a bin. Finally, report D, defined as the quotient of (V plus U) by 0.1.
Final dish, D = 3483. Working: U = 174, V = 175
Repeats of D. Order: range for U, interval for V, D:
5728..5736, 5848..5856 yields 3652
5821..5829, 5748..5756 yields 3884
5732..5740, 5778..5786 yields 3678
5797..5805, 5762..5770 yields 3646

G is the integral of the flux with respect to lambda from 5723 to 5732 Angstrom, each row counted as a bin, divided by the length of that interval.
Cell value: 23.7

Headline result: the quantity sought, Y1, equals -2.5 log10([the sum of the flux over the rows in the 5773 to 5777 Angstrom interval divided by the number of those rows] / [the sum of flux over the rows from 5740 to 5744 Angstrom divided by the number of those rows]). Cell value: 0.19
